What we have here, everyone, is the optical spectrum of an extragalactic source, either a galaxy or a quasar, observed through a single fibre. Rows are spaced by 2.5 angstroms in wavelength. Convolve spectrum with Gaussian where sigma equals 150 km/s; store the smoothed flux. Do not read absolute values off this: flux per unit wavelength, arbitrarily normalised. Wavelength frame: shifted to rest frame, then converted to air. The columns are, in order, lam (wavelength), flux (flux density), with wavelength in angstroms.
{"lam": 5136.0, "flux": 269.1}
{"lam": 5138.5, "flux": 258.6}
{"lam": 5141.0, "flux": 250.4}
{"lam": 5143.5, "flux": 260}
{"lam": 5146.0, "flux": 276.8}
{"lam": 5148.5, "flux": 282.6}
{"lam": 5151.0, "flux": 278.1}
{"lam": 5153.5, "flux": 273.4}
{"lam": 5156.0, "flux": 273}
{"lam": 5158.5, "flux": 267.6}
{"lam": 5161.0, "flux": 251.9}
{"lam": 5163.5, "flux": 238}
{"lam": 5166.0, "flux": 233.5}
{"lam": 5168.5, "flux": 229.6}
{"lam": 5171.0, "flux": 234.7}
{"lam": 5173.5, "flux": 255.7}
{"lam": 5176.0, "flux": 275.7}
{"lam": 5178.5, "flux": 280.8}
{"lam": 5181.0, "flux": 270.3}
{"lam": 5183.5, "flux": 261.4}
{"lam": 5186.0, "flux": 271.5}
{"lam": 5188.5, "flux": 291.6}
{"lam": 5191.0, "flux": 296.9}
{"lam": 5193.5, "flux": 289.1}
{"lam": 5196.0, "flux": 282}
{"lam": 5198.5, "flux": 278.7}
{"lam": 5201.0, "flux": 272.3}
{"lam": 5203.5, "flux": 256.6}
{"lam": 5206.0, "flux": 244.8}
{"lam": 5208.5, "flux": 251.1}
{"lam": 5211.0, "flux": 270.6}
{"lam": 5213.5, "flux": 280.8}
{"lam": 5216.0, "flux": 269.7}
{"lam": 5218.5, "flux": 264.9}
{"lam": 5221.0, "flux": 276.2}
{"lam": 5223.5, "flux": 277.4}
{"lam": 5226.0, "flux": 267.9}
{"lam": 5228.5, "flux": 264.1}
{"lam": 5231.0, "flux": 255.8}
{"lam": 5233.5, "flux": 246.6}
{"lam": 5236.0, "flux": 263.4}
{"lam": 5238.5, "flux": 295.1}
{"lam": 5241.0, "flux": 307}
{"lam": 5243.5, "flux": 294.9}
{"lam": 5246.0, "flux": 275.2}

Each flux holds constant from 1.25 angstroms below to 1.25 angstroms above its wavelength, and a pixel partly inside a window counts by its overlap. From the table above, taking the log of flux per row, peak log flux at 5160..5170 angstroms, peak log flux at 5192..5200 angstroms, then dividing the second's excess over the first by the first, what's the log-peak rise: 0.025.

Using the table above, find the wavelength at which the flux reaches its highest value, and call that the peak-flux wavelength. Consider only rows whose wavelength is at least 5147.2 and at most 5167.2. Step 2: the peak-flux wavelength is 5148.5 angstroms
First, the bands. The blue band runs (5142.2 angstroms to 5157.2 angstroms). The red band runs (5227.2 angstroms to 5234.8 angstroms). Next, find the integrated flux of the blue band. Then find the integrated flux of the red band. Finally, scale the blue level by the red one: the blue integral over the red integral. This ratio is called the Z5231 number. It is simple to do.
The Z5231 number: 2.1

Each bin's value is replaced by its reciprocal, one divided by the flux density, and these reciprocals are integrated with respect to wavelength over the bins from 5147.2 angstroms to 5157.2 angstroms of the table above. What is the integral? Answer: 0.036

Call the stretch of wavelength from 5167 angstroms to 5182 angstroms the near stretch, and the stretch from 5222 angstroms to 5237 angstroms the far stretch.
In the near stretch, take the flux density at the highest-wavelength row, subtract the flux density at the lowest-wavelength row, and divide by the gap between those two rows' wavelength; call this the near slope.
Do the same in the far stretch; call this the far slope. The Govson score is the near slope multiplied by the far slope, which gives -4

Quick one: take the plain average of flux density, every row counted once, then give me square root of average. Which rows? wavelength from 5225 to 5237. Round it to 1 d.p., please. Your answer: 16.1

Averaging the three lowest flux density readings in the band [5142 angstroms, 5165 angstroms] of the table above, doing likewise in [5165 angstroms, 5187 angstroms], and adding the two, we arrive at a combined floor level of 483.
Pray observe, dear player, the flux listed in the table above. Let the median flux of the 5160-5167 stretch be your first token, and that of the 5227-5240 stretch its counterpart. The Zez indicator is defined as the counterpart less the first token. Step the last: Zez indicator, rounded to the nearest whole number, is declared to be 25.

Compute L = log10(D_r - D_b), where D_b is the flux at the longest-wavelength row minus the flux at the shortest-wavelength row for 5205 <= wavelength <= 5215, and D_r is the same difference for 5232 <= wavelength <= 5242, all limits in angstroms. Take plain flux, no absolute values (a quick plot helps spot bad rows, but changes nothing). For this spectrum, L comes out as 1.4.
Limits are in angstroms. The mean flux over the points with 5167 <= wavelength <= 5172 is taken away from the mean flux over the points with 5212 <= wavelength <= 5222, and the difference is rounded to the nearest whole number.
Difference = 41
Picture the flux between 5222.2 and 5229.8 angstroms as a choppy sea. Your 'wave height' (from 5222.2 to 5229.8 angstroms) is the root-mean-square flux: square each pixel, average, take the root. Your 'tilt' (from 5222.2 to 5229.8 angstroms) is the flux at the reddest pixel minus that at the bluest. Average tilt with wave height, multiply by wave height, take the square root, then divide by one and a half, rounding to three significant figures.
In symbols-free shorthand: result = 124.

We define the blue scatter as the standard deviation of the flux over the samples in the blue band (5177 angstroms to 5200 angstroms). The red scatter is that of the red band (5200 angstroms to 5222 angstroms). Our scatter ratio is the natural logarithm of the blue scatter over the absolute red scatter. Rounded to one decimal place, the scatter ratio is -0.1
